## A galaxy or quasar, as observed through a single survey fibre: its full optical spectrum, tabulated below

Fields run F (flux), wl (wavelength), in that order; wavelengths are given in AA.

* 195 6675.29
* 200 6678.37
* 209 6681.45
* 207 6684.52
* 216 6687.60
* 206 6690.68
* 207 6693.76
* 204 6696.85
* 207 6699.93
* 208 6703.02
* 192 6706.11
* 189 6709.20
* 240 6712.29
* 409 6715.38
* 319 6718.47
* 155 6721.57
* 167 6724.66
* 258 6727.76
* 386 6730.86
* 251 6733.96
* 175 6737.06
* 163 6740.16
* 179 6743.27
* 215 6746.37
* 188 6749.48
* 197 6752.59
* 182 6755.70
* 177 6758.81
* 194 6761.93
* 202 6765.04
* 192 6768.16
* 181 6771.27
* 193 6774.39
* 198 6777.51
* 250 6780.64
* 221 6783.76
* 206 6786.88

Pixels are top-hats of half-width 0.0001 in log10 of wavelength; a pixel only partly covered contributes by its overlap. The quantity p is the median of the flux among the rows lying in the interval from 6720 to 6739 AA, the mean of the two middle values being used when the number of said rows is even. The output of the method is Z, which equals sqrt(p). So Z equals 14.6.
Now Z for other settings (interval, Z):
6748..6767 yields 13.8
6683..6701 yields 14.4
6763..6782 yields 14.0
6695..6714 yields 14.3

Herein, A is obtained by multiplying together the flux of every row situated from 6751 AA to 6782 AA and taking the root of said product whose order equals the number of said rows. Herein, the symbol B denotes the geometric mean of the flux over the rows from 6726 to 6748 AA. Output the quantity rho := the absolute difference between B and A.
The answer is 27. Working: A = 196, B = 223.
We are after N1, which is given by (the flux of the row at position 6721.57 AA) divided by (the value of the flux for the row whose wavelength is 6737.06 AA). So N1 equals 0.89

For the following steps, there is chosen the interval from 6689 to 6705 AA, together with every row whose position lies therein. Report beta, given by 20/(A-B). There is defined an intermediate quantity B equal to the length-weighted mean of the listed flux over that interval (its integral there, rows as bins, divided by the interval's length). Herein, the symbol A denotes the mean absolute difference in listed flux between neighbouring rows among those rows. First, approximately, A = 2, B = 206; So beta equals -0.098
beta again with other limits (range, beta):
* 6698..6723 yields -0.118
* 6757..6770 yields -0.112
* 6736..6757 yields -0.120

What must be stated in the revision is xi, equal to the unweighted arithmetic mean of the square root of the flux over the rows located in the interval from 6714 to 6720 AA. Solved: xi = 19.0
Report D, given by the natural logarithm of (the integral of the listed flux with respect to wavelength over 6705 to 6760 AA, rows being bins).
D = 9.42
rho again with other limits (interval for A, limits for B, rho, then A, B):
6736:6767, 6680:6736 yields 40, 187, 227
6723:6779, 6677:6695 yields 7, 201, 207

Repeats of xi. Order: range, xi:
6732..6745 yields 13.8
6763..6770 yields 14.0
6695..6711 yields 14.1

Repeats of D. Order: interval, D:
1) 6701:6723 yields 8.59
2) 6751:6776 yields 8.46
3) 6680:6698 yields 8.23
